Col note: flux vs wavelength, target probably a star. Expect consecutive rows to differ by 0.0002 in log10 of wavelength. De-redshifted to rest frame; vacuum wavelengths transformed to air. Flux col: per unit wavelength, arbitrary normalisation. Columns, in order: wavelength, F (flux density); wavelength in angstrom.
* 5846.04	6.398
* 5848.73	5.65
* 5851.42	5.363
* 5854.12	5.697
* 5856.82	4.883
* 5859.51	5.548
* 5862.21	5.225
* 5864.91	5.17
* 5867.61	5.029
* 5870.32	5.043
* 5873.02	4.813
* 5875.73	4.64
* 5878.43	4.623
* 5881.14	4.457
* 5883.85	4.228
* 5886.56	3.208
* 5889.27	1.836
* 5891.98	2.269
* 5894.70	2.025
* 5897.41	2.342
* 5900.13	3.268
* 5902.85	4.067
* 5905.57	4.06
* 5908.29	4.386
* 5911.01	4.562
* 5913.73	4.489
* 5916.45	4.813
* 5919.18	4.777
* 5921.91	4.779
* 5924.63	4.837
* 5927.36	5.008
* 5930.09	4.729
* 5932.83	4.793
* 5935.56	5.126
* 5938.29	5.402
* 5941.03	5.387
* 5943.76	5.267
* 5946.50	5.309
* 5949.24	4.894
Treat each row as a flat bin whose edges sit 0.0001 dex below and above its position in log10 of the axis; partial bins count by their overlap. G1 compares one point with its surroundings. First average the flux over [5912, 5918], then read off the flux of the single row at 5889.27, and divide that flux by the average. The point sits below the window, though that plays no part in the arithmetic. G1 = 0.39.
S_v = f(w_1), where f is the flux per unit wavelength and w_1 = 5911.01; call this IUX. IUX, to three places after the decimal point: 4.562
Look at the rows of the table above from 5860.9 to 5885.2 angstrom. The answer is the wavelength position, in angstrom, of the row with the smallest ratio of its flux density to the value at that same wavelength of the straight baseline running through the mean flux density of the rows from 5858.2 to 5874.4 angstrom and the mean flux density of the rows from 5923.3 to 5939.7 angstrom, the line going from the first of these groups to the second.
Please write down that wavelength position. 5883.85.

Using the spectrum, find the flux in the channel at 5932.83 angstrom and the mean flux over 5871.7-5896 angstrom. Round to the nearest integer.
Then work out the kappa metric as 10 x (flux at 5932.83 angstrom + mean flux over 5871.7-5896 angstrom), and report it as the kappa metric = 84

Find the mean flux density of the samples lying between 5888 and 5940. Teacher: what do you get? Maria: 4.1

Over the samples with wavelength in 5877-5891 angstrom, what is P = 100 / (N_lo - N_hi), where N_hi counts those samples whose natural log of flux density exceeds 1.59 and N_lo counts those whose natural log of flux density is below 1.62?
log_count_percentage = 20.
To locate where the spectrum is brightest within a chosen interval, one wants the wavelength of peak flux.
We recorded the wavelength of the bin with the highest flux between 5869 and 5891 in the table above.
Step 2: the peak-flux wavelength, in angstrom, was 5870.32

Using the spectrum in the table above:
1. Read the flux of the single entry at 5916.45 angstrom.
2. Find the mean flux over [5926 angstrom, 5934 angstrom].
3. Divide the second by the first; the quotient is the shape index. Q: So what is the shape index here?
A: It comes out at 1.0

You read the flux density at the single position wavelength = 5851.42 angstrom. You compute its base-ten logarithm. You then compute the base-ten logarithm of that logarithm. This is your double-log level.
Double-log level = -0.137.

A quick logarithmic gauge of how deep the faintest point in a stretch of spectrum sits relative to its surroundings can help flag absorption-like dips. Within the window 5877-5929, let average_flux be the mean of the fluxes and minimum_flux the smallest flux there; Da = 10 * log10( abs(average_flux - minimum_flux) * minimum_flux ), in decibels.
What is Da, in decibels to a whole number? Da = 6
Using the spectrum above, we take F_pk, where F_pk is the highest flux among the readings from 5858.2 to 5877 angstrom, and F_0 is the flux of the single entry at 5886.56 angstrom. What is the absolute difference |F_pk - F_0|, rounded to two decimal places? 2.34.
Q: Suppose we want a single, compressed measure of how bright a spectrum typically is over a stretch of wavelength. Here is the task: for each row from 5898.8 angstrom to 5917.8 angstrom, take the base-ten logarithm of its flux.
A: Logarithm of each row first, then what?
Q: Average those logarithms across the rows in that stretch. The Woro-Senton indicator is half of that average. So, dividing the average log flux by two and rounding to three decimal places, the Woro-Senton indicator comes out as 0.312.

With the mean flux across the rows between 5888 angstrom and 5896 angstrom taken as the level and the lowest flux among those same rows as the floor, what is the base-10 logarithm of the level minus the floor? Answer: -0.68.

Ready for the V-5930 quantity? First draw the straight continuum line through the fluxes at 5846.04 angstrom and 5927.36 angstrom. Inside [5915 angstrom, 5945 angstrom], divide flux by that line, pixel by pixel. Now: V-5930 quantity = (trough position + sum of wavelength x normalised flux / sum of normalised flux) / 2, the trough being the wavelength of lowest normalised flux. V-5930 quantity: 5923.6 angstrom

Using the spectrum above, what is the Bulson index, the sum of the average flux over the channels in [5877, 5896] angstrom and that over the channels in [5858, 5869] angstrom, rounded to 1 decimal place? 8.5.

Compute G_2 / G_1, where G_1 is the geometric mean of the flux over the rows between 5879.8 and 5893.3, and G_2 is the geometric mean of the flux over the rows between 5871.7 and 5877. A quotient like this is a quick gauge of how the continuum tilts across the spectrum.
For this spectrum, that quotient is 1.56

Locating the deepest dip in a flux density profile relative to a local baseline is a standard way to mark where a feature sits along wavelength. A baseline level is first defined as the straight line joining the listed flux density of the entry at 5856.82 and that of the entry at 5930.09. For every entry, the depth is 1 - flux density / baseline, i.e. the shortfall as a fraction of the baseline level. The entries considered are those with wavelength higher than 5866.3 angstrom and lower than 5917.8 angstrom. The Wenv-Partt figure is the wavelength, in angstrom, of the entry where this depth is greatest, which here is 5889.27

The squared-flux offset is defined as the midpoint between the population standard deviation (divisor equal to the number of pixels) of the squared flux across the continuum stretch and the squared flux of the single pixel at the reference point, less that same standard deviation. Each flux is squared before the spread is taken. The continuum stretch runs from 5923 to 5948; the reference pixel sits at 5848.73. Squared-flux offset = 15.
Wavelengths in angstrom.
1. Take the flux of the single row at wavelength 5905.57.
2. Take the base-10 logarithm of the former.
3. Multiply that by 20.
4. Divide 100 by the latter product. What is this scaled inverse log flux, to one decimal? 8.2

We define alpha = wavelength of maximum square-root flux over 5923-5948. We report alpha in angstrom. 5938.29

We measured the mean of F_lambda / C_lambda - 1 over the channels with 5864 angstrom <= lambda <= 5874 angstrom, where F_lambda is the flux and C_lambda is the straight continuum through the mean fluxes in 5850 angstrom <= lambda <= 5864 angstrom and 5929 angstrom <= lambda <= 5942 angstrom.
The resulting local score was -0.05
